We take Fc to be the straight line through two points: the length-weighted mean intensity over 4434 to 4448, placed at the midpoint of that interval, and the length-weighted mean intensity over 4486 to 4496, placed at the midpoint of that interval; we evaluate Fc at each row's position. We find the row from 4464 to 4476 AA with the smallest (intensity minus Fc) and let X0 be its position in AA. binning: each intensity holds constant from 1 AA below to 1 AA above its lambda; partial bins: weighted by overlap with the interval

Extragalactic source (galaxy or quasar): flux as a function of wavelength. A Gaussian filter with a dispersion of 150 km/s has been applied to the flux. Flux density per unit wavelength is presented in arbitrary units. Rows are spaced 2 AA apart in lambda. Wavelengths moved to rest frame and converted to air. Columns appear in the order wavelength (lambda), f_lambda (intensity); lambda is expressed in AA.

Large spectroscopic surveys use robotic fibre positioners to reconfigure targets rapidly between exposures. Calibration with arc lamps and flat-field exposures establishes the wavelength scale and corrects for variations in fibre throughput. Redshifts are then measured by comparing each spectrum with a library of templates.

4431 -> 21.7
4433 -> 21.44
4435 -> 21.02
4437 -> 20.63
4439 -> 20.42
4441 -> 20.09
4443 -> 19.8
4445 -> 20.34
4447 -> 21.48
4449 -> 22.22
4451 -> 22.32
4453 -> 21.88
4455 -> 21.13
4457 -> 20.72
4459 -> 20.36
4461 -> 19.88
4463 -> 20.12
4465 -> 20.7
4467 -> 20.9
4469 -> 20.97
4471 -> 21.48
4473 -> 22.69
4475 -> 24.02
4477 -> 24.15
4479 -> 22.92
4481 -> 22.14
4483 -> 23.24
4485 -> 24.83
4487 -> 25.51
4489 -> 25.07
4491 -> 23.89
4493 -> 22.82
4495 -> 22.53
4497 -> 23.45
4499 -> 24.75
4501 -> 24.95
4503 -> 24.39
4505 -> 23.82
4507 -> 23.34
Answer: 4469 AA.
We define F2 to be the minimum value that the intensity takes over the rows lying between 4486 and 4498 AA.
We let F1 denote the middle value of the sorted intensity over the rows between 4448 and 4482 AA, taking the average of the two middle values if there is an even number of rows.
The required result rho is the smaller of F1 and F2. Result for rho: 21.5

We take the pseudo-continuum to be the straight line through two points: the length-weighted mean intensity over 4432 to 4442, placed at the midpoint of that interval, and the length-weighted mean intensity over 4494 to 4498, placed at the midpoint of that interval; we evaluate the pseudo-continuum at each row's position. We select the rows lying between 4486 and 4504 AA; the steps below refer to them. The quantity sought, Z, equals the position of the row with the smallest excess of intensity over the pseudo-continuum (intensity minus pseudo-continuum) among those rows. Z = 4495 AA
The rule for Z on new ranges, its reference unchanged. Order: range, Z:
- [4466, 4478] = 4469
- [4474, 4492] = 4481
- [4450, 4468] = 4461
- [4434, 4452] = 4443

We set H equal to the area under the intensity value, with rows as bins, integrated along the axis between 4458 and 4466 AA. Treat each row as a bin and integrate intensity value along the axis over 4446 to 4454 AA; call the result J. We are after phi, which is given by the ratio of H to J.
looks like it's 0.92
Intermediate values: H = 162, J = 176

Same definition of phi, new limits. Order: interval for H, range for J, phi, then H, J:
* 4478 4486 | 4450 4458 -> 1.08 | 186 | 172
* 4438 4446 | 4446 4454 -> 0.92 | 161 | 176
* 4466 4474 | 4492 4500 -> 0.92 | 172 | 187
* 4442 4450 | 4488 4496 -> 0.89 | 168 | 189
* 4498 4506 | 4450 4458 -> 1.14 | 196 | 172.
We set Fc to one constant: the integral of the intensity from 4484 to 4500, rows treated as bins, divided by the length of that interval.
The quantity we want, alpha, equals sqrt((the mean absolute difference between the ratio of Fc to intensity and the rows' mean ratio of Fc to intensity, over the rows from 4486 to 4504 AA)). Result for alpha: 0.191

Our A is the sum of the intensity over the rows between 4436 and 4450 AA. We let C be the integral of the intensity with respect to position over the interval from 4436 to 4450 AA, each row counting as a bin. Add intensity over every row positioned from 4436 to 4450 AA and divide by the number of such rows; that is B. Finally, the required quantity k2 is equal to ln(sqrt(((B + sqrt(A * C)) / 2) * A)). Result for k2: 4.85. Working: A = 145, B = 20.7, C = 290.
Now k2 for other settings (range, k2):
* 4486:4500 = 5.00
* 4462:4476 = 4.89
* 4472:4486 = 4.97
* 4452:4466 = 4.85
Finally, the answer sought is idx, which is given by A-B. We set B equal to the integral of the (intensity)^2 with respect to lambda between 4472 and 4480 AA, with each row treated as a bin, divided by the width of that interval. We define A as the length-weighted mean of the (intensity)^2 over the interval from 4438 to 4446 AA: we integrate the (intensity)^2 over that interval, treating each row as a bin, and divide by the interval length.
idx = -144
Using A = 407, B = 550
